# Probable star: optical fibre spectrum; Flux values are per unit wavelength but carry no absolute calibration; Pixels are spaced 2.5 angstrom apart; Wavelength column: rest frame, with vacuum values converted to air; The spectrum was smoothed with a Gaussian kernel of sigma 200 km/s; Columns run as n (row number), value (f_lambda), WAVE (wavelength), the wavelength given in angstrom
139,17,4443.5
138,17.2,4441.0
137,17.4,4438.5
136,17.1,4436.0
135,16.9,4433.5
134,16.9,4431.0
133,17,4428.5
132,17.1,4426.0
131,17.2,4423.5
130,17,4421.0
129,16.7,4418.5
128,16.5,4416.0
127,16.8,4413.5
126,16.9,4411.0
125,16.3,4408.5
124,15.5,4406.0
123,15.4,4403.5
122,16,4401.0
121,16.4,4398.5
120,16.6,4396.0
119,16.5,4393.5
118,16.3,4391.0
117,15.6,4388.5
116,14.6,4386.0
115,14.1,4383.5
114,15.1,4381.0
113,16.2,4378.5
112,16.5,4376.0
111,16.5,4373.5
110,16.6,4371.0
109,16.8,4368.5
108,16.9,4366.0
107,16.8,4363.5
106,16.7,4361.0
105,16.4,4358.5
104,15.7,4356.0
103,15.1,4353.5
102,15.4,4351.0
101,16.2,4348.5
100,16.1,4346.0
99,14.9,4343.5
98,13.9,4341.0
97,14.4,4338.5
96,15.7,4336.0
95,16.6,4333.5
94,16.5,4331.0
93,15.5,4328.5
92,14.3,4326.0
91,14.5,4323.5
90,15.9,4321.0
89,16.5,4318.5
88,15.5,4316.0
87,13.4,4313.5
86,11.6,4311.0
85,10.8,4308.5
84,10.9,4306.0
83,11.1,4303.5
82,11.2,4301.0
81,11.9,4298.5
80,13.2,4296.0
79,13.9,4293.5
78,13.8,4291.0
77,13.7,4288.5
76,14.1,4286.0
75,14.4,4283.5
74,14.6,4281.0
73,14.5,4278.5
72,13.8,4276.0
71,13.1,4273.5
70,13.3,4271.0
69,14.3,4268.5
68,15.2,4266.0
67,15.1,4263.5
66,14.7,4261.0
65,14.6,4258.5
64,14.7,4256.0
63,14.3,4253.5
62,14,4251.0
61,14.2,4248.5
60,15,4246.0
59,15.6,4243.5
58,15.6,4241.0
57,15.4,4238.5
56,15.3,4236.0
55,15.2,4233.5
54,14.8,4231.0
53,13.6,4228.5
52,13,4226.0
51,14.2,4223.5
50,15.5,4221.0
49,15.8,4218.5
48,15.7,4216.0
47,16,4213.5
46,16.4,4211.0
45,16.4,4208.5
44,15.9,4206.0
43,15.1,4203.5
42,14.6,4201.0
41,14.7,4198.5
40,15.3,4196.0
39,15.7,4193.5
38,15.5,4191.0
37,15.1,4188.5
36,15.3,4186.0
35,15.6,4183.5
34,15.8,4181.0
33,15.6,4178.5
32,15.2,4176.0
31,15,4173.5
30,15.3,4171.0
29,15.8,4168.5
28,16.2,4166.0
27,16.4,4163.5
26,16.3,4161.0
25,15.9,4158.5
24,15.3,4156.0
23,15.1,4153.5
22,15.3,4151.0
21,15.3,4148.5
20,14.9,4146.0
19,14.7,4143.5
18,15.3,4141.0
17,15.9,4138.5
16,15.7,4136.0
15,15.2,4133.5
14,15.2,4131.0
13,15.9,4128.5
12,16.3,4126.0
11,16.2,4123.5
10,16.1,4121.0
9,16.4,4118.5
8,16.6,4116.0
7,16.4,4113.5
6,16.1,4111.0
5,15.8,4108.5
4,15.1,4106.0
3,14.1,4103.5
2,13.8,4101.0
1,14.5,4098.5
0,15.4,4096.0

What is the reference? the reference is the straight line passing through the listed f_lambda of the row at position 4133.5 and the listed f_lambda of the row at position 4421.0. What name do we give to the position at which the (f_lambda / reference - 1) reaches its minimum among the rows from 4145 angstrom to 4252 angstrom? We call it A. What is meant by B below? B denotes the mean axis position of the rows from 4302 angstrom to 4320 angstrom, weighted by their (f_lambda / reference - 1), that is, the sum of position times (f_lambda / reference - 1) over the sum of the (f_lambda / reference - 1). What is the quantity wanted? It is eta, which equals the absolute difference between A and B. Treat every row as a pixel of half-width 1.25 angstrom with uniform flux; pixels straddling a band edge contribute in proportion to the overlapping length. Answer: 82.2 angstrom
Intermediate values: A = 4226.0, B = 4308.2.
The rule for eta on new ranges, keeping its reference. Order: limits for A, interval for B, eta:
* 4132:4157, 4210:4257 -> 96.7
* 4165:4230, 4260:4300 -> 56.9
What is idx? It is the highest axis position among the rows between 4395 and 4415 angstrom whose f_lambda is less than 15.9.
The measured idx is 4406.0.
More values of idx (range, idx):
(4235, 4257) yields 4256.0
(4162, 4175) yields 4173.5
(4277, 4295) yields 4293.5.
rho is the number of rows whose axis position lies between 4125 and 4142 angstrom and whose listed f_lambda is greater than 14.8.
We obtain 7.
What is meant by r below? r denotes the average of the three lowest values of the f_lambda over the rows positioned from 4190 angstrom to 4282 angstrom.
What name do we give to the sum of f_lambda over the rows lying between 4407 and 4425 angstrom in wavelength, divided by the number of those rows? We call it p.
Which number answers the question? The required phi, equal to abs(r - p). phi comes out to 3.6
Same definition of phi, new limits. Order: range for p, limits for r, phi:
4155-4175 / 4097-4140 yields 1.6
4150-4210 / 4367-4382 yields 0.4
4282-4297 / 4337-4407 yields 0.3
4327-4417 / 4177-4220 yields 1.1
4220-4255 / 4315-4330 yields 0.1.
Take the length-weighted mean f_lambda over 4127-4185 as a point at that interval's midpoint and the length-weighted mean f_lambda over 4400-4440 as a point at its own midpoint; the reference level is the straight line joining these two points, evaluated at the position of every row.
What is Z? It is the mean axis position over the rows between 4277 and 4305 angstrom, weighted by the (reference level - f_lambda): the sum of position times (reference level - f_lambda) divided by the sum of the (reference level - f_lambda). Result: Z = 4294.3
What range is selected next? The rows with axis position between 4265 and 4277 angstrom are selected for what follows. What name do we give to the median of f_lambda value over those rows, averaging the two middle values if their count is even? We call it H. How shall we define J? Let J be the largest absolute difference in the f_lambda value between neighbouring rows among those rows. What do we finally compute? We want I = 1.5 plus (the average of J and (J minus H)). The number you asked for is -4.4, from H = 13.8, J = 1.00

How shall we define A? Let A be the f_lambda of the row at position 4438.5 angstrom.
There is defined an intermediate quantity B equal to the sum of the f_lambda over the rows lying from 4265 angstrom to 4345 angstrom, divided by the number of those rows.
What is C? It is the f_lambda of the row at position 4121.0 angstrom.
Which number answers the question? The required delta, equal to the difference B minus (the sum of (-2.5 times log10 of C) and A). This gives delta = -0.4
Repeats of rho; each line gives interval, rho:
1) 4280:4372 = 19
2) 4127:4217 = 33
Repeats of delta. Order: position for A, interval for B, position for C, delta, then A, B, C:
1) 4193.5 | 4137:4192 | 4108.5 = 2.8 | 15.7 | 15.5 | 15.8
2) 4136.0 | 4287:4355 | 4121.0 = 1.5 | 15.7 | 14.2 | 16.1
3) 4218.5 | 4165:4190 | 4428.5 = 2.8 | 15.8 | 15.5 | 17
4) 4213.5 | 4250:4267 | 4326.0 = 1.5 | 16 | 14.7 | 14.3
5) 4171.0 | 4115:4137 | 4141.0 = 3.6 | 15.3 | 16.0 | 15.3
